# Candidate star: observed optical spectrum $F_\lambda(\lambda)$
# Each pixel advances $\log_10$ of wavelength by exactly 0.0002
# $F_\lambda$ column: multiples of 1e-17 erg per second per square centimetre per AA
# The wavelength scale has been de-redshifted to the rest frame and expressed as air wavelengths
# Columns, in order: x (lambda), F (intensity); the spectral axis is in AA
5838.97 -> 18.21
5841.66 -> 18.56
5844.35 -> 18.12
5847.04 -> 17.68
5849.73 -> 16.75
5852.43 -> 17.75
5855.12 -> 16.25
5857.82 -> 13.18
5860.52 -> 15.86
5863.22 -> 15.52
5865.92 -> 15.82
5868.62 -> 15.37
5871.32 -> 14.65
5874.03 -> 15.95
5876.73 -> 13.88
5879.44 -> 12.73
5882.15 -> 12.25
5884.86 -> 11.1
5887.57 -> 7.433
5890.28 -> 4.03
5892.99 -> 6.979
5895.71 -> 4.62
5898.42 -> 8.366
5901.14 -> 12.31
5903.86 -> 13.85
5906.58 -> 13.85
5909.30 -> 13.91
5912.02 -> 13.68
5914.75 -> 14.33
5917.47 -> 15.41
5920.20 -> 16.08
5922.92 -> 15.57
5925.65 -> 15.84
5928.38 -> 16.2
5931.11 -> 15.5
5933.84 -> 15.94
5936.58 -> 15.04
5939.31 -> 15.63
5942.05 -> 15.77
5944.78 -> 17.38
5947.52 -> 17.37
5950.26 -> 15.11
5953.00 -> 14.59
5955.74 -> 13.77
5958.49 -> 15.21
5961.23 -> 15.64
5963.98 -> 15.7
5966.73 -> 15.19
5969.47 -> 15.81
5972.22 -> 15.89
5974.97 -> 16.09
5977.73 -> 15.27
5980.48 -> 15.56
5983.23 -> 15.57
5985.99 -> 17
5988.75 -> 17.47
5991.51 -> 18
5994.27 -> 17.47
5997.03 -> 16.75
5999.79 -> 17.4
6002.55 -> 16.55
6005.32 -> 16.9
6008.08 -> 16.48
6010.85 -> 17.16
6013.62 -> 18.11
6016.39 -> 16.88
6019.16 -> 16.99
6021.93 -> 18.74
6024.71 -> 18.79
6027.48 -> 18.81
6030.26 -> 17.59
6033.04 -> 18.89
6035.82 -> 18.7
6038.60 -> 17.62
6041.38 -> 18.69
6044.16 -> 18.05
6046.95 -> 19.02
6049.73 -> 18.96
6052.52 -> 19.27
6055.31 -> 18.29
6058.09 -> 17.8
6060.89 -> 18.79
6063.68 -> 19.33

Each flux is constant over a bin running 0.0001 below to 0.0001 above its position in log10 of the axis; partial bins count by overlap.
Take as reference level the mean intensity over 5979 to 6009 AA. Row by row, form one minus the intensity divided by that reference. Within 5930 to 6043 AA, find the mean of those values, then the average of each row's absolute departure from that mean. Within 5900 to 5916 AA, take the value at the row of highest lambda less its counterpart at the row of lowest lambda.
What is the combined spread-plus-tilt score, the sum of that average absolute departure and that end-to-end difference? -0.05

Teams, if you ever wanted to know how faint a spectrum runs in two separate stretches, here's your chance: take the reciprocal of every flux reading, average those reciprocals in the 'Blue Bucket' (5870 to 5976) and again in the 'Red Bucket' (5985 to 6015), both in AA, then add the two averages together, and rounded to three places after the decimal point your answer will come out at 0.139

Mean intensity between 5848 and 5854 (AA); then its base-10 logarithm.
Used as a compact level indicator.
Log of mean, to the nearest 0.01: 1.24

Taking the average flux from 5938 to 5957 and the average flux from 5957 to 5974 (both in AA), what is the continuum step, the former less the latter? 0.1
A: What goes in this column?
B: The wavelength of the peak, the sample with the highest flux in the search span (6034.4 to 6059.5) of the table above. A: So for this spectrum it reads 6052.52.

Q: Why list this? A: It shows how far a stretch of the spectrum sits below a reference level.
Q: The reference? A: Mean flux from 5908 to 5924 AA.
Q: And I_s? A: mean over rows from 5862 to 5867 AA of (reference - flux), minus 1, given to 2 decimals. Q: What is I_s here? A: -1.84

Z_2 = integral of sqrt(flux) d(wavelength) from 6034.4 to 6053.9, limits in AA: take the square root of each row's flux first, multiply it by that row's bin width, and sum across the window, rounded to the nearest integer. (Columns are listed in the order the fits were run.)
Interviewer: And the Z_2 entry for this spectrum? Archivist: 84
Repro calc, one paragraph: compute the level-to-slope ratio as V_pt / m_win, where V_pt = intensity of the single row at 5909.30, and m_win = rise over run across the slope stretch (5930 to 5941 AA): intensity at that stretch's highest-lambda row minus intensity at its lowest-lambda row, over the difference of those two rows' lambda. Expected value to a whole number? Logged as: 877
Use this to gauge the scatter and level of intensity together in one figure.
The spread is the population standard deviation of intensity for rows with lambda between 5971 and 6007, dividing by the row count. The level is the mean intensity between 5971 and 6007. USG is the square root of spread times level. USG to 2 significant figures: 3.7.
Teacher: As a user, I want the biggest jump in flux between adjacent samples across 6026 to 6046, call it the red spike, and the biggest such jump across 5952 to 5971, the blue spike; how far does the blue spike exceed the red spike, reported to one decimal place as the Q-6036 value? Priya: 0.1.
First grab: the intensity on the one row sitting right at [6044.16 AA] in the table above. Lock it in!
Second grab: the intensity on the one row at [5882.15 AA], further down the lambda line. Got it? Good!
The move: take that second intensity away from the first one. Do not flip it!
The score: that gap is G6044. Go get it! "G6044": 5.8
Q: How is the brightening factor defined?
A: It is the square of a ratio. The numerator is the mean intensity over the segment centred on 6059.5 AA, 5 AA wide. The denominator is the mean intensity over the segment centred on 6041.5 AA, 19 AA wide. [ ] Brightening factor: 0.97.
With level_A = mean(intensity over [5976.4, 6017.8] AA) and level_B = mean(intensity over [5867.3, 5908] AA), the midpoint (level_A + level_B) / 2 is 14.0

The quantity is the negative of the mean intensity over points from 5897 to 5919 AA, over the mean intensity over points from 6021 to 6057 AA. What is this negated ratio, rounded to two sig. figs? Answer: -0.71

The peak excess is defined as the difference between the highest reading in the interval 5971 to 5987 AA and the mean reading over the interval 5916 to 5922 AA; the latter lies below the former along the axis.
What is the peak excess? 1.3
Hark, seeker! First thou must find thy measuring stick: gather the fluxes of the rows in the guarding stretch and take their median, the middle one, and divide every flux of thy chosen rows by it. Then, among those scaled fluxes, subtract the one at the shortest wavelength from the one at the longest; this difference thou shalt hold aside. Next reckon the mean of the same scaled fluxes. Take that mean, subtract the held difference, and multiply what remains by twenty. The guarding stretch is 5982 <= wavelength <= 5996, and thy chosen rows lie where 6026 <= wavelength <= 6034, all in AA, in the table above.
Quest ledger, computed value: 21.0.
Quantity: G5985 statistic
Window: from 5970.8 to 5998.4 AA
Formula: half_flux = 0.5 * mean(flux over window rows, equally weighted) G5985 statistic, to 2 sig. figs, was 8.3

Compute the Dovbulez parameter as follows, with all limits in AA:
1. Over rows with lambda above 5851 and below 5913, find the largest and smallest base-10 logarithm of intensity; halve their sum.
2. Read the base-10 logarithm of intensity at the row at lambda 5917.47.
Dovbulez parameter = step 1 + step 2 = 2.12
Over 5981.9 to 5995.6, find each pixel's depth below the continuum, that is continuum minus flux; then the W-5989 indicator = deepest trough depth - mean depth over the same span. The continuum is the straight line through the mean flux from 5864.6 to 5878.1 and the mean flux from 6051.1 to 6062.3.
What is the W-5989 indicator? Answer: 1.4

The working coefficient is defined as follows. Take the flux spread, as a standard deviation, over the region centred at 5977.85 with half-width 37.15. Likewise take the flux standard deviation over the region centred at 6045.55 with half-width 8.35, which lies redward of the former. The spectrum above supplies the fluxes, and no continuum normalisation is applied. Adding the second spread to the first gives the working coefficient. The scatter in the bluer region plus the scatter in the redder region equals 1.7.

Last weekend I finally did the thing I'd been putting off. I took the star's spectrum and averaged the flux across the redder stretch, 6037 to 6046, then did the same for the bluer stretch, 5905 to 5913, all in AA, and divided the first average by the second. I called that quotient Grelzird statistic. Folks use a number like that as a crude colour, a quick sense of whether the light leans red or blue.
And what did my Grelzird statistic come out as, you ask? 1.31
